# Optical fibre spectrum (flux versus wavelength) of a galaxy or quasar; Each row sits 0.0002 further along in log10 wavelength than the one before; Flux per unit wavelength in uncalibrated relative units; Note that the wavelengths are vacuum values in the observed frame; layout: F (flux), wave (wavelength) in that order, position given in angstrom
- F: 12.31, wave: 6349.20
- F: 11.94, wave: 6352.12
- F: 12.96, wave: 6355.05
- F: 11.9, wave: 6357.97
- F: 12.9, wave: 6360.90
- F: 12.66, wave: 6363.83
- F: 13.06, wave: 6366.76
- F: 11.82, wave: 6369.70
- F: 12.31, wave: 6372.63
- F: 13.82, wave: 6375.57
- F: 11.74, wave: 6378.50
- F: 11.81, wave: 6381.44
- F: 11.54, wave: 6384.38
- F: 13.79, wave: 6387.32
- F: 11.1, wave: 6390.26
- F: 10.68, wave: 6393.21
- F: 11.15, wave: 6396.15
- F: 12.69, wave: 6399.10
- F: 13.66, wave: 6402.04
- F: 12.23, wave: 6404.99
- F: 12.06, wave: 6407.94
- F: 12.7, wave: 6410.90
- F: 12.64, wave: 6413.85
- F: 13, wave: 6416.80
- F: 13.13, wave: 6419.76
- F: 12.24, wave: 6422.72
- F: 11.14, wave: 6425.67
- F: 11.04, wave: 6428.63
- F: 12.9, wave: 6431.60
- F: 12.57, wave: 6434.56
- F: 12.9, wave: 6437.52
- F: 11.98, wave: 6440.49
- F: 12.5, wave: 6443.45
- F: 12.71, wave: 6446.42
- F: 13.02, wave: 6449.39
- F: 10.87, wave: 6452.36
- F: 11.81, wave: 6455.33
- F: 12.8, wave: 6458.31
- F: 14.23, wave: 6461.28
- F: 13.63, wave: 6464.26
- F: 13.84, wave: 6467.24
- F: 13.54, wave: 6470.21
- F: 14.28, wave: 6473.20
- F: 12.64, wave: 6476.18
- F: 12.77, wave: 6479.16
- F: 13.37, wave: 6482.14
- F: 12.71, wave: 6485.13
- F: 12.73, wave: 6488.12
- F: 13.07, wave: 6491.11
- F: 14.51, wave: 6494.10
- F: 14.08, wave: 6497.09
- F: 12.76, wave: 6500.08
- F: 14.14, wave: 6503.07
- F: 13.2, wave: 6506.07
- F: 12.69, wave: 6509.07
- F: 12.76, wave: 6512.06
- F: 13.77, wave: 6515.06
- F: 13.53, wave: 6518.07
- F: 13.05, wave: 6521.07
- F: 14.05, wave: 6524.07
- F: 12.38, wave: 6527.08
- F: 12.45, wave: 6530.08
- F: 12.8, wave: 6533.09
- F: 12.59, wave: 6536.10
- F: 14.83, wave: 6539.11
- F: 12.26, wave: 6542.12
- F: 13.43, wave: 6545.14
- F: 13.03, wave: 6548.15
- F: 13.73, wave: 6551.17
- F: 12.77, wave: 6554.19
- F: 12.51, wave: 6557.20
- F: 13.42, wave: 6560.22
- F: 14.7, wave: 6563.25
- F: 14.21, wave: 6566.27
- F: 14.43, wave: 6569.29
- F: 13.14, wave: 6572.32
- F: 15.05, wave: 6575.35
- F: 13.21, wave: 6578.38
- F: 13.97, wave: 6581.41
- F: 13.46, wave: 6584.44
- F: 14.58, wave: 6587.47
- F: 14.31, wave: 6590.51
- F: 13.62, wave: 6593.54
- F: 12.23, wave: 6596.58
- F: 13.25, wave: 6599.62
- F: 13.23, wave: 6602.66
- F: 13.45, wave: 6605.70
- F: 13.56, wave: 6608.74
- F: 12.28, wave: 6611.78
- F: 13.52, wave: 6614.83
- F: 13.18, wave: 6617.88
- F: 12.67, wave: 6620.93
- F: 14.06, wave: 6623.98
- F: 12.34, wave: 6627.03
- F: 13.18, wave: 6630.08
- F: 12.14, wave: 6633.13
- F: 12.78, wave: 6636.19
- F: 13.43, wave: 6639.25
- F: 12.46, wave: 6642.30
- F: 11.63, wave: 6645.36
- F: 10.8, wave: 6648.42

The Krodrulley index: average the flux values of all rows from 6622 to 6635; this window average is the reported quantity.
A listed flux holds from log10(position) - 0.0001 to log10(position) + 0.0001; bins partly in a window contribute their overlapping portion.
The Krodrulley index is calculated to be 12.9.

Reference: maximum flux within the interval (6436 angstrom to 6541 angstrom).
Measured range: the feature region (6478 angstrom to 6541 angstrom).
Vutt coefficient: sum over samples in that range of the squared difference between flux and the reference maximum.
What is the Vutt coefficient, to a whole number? 63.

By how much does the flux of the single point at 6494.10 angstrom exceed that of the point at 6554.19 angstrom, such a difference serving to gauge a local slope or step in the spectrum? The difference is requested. 1.7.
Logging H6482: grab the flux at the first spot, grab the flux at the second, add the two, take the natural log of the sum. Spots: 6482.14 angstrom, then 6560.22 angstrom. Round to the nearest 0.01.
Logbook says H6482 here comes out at 3.29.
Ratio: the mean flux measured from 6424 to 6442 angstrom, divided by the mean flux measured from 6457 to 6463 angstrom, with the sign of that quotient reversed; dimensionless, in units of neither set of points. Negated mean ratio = -0.89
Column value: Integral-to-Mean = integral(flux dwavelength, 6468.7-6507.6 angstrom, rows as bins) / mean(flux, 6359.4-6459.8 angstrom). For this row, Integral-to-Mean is 42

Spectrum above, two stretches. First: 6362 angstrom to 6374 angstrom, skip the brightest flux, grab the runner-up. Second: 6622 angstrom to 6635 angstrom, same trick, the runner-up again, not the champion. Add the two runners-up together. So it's 25.8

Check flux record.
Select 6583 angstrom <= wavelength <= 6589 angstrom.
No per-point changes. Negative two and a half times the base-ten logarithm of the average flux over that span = -2.87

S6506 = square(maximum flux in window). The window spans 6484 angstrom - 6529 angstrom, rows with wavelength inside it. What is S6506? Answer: 211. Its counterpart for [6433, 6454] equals 170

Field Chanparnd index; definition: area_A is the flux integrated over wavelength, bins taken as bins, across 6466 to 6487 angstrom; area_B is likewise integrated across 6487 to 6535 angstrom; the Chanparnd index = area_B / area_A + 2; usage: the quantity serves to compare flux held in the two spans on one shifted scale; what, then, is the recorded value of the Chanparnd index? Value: 4.3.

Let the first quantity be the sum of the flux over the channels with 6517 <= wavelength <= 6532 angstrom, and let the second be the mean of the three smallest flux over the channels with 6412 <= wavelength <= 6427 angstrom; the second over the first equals 0.183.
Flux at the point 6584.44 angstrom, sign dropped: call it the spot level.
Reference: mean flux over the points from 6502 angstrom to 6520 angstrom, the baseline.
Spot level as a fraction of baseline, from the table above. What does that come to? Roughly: 1.01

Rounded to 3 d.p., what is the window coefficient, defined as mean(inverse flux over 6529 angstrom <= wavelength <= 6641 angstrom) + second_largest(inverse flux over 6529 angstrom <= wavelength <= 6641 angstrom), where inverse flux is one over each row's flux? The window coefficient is 0.157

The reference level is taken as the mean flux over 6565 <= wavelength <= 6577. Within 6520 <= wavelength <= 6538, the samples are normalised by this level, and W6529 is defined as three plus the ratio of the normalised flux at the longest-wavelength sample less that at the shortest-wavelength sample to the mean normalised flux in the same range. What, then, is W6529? 2.964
